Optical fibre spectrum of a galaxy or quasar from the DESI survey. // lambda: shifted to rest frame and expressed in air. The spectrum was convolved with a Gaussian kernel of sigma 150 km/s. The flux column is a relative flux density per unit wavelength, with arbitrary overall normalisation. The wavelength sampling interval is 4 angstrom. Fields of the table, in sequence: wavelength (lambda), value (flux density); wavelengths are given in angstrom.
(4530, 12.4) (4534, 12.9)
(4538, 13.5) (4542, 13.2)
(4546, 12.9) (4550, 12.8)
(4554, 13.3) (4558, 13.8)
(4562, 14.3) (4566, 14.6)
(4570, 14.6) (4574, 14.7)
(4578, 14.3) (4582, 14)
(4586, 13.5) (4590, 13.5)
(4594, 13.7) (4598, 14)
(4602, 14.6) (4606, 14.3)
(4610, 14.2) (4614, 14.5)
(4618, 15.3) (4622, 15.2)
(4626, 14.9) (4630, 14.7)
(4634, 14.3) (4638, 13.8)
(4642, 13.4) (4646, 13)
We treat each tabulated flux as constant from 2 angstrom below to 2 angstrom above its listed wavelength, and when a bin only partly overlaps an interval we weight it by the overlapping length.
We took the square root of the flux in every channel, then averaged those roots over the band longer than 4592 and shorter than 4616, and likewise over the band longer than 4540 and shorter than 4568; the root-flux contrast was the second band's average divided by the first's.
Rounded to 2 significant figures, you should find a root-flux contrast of 0.98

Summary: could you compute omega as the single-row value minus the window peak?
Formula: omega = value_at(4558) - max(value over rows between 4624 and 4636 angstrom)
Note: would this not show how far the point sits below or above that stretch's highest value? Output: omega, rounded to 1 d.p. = -1.1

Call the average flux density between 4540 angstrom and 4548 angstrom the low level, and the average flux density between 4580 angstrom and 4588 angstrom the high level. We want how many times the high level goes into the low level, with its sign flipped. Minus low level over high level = -0.95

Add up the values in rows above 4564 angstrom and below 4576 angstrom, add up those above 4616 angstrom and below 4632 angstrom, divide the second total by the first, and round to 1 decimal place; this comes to 1.4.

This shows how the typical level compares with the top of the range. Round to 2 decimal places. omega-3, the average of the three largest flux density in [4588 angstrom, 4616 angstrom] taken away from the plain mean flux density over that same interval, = -0.35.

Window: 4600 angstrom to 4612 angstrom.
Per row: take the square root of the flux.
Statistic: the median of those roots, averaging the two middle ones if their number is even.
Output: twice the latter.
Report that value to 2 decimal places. 7.56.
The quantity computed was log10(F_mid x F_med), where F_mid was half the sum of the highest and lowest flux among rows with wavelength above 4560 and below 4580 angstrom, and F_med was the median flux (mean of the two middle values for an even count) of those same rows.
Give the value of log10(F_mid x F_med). 2.33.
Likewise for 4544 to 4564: 2.26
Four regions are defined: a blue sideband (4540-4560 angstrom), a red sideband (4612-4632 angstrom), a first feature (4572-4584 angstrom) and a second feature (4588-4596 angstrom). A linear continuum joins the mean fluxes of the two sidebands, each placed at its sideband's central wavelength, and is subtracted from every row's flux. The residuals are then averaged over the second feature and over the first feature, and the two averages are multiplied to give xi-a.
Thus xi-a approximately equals -0.28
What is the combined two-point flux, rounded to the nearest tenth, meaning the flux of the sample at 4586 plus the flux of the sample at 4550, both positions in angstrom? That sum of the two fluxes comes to 26.3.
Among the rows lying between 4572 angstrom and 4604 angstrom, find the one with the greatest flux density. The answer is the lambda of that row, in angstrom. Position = 4574 angstrom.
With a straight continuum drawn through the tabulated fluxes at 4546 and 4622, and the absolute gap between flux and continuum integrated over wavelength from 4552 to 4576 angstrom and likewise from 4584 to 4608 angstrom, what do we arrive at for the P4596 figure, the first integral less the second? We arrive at 7.0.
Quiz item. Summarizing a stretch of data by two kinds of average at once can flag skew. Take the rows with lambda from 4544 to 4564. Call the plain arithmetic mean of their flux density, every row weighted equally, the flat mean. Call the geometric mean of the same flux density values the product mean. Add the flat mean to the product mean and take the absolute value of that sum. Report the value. 26.8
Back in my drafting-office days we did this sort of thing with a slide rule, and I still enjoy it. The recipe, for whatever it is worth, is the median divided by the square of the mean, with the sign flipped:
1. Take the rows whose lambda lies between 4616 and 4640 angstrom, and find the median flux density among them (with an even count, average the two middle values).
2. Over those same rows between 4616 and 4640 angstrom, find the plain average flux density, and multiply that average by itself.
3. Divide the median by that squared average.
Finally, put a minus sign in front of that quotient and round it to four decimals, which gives -0.0685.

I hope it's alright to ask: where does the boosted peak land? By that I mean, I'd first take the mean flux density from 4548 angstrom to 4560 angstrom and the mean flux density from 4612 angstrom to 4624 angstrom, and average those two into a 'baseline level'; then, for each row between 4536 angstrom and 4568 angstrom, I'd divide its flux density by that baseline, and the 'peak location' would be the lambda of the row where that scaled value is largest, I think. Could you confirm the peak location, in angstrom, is 4566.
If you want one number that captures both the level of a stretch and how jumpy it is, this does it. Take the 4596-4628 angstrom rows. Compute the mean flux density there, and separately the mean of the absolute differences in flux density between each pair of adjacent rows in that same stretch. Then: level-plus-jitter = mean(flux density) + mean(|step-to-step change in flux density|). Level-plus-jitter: 15.0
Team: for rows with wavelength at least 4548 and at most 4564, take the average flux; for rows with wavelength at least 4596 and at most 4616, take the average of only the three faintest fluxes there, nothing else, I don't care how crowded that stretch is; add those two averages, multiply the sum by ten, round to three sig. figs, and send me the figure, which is 277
